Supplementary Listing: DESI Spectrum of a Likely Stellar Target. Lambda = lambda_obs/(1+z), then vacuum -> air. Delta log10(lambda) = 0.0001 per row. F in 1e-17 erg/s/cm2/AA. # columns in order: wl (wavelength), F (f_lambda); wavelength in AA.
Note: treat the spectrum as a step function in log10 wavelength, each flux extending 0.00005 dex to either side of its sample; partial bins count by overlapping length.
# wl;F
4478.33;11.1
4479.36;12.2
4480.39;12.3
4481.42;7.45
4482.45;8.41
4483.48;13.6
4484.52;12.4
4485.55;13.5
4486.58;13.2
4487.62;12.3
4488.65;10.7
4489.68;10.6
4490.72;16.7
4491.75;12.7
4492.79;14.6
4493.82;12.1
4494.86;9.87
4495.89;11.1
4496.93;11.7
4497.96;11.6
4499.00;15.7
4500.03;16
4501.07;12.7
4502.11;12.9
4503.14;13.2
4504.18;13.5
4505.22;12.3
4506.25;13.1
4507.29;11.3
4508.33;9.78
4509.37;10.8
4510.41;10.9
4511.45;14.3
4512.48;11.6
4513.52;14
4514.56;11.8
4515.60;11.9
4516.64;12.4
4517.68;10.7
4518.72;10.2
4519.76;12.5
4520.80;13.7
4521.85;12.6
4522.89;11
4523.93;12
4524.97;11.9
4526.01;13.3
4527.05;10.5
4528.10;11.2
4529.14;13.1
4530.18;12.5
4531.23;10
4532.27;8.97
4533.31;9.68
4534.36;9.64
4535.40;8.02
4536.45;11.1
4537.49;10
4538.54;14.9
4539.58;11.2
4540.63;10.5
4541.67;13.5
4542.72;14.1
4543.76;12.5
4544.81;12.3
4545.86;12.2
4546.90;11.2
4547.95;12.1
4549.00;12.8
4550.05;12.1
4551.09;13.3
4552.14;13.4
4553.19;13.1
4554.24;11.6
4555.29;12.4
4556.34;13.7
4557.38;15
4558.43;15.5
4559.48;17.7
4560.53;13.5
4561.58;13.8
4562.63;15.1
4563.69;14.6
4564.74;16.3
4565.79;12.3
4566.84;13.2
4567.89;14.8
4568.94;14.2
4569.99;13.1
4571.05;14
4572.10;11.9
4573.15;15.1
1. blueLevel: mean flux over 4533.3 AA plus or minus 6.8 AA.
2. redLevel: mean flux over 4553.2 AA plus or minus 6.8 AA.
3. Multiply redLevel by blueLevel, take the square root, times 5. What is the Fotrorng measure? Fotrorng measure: 60.2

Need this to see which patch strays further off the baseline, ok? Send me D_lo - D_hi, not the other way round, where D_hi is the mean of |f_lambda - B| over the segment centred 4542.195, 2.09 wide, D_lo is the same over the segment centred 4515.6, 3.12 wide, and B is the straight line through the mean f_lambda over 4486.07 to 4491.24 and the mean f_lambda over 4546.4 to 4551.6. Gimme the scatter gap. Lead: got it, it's -1.0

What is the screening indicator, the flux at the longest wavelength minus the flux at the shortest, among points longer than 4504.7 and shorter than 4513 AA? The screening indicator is -1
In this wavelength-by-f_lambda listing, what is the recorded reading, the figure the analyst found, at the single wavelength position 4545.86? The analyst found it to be 12.2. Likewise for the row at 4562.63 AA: 15.1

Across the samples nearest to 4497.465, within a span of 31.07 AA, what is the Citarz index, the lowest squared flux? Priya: 71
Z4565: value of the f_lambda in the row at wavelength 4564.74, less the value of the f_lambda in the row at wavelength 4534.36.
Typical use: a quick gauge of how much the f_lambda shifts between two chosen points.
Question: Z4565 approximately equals 6.7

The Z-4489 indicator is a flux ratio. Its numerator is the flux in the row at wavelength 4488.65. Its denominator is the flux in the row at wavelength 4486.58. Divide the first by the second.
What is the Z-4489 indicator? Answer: 0.81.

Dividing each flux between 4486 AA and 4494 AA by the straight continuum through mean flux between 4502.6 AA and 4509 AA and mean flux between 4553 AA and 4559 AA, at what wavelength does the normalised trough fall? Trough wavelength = 4489.68 AA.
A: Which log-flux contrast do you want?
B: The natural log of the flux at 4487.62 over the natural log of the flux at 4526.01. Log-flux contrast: 0.97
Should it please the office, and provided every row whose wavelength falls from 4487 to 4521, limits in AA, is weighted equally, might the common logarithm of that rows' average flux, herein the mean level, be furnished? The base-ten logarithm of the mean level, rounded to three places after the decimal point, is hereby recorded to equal 1.093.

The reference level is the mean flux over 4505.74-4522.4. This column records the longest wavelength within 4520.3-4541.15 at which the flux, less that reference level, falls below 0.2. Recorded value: 4540.63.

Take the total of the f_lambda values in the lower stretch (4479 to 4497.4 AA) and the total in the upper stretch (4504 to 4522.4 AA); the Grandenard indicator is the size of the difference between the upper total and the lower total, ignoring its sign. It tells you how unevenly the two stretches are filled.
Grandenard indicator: 2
